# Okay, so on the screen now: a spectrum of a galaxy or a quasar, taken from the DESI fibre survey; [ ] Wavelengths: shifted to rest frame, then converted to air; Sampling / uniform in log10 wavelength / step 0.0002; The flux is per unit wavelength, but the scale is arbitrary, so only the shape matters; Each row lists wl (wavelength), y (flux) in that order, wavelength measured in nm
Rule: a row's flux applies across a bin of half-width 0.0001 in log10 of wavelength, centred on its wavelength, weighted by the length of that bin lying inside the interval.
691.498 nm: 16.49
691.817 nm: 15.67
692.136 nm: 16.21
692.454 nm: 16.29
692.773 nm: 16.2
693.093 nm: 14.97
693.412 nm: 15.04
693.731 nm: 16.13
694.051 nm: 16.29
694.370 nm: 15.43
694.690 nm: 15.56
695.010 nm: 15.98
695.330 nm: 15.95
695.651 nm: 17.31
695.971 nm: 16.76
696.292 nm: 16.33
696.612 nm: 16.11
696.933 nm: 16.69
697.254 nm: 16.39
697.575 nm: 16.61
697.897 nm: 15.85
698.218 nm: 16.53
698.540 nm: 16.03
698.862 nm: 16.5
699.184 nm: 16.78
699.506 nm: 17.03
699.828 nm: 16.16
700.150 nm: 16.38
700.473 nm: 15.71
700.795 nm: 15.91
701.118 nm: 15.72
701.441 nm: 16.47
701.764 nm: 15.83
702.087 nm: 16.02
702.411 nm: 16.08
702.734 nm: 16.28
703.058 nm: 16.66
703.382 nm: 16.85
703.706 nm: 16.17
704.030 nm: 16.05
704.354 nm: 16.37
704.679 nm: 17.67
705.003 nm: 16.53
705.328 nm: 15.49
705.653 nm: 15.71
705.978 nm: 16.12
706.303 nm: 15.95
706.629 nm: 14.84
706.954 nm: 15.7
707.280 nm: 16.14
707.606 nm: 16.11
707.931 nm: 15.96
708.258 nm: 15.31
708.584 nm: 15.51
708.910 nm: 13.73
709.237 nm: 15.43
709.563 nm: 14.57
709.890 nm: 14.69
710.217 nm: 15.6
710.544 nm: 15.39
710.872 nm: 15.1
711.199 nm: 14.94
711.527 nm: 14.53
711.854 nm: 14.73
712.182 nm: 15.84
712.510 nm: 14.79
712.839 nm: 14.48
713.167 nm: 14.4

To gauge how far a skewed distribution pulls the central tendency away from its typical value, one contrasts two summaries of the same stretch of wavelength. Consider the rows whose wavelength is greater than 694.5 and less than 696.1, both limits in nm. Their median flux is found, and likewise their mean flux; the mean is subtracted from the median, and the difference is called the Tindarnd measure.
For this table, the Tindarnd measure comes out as -0.3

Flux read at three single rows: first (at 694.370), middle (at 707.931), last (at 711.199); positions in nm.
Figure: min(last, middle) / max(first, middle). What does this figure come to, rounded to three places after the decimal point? 0.936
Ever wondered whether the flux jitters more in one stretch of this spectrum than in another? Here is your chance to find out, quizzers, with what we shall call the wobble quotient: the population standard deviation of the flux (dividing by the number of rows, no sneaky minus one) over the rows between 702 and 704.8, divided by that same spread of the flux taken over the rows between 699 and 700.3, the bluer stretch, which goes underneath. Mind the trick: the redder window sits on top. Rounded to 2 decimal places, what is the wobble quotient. 1.49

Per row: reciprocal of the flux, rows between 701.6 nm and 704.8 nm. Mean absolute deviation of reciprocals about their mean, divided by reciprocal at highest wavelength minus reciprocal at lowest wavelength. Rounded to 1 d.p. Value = -0.2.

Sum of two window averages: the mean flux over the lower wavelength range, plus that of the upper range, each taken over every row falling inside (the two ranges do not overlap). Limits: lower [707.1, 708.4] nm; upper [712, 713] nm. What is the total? 30.9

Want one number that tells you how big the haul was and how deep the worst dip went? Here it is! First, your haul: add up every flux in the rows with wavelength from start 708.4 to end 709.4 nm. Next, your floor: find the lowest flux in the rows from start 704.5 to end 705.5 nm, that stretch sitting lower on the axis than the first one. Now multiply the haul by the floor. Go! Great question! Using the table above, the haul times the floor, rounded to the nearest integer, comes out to 692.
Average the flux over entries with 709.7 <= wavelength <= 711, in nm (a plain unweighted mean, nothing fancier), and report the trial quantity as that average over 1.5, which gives 10.1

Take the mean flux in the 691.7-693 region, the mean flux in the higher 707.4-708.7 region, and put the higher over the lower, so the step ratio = 0.98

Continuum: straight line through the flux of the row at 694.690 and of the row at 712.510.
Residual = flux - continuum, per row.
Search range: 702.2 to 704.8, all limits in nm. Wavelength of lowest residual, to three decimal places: 702.411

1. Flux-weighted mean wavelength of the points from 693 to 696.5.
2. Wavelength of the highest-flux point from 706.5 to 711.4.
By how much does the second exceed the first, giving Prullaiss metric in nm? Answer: 12.56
